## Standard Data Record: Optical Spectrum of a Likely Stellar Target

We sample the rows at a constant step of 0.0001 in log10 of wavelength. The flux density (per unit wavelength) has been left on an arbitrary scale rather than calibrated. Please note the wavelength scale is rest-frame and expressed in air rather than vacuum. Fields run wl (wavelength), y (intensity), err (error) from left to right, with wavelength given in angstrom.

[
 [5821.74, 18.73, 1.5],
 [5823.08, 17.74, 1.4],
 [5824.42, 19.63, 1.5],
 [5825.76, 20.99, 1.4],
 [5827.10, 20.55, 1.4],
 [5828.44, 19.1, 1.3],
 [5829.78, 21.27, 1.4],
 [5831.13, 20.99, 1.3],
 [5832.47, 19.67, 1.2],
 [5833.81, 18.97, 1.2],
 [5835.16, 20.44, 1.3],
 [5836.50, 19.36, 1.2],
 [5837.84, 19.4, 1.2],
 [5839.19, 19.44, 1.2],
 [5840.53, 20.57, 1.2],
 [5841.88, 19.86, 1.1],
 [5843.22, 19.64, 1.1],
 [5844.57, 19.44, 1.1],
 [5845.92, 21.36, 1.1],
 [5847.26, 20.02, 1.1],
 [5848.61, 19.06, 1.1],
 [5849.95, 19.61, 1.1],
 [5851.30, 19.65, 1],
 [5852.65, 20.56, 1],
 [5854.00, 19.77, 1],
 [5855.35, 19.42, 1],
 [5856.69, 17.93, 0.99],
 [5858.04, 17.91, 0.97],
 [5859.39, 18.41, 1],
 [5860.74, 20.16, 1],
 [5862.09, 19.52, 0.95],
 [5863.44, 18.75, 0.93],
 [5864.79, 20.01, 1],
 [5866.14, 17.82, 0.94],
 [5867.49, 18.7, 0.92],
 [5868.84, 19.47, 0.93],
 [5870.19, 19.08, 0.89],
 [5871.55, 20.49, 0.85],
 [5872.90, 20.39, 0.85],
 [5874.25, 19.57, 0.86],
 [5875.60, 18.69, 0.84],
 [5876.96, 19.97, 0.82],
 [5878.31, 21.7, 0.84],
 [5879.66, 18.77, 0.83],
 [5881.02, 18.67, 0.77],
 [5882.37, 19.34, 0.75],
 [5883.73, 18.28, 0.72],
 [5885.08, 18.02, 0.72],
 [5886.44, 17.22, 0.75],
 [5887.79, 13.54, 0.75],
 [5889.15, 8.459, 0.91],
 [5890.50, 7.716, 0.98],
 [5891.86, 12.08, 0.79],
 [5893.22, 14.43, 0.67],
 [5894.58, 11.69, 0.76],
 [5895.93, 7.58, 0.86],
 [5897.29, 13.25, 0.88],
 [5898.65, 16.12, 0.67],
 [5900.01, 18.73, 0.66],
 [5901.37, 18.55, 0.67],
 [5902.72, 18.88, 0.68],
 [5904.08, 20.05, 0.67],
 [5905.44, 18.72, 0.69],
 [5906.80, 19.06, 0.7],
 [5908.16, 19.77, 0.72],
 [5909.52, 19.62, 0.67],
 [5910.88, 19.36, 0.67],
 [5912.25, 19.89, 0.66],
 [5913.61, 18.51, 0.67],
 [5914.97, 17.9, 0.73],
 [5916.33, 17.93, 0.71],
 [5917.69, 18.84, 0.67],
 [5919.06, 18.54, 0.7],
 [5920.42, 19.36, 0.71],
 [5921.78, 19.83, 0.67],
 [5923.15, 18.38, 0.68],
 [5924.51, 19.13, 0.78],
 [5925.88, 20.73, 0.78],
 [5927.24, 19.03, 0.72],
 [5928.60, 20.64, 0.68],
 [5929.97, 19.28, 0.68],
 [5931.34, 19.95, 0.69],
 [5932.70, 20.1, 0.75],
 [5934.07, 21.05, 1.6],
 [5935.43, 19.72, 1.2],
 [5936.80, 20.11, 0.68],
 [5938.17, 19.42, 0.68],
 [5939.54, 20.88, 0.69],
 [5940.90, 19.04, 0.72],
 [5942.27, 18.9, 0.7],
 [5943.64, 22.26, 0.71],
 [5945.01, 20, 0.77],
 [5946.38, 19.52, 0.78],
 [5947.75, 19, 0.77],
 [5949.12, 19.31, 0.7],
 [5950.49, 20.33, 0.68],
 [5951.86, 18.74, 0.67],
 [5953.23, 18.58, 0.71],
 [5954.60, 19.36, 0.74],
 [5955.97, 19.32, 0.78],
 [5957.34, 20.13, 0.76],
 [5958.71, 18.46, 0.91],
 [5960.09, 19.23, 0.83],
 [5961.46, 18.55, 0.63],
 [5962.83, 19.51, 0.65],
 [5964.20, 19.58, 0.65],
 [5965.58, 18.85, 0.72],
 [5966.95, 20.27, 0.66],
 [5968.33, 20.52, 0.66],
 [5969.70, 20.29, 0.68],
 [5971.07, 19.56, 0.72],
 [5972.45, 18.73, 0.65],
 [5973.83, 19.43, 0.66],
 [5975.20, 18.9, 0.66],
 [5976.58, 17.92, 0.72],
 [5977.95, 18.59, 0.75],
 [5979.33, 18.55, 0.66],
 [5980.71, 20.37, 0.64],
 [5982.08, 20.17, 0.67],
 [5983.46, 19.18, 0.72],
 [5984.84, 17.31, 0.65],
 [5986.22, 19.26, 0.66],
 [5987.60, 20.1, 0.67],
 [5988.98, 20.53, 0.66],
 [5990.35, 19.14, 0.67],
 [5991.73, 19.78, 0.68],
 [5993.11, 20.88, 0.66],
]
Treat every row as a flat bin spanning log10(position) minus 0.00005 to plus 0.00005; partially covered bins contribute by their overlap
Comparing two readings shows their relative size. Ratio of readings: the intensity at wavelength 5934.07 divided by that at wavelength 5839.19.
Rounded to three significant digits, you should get 1.08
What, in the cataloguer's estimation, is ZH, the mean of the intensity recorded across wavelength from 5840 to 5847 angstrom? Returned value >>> 20.2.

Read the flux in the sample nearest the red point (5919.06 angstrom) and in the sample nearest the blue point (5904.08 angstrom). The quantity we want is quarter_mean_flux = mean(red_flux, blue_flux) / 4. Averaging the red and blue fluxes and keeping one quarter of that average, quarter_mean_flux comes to 4.82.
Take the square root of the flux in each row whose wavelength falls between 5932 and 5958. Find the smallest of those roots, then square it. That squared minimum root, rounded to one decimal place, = 18.6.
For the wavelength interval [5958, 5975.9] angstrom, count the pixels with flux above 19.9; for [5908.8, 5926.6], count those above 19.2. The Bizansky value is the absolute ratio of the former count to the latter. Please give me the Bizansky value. 0.5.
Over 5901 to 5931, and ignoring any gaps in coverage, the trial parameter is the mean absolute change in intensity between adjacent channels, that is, 0.85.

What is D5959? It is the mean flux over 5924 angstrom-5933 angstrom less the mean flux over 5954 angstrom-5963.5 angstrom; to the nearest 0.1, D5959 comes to 0.6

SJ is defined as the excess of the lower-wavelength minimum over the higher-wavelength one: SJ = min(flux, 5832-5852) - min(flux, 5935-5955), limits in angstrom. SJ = 0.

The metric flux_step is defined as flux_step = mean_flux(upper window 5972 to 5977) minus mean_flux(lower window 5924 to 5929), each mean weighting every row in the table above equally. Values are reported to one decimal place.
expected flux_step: -1.1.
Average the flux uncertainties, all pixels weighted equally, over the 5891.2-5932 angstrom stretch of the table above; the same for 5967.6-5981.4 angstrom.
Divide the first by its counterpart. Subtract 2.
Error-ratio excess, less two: -0.96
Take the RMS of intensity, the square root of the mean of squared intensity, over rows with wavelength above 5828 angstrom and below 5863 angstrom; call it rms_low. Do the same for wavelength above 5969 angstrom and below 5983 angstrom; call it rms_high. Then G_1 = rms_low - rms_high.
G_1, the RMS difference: 0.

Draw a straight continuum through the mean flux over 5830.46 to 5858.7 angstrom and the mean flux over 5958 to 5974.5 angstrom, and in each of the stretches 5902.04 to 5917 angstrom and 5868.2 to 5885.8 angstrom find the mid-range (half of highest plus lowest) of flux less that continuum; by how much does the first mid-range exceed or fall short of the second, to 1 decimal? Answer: -0.8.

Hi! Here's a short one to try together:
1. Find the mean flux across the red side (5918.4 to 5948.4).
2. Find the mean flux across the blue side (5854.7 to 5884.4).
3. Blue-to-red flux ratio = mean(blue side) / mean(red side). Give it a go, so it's 0.97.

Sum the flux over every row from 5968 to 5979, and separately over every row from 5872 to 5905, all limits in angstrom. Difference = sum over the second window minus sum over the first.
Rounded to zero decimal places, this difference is 238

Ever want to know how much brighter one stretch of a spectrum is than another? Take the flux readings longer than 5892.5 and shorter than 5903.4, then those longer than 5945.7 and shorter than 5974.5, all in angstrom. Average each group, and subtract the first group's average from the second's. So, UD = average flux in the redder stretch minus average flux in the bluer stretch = 4.5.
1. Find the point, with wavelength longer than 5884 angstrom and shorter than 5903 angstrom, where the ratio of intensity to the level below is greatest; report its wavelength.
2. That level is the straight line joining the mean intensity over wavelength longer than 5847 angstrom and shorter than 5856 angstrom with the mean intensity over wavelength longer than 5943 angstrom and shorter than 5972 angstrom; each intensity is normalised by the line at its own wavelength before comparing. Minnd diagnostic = 5902.72 angstrom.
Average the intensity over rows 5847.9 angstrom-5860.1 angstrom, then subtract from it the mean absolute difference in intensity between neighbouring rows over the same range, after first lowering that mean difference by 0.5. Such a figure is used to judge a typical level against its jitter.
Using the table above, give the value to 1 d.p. 19.1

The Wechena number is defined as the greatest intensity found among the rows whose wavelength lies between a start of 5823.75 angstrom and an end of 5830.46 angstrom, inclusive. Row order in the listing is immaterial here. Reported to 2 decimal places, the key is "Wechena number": 21.27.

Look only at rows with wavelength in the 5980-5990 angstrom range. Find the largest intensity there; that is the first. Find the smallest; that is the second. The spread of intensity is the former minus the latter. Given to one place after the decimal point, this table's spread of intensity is 3.2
